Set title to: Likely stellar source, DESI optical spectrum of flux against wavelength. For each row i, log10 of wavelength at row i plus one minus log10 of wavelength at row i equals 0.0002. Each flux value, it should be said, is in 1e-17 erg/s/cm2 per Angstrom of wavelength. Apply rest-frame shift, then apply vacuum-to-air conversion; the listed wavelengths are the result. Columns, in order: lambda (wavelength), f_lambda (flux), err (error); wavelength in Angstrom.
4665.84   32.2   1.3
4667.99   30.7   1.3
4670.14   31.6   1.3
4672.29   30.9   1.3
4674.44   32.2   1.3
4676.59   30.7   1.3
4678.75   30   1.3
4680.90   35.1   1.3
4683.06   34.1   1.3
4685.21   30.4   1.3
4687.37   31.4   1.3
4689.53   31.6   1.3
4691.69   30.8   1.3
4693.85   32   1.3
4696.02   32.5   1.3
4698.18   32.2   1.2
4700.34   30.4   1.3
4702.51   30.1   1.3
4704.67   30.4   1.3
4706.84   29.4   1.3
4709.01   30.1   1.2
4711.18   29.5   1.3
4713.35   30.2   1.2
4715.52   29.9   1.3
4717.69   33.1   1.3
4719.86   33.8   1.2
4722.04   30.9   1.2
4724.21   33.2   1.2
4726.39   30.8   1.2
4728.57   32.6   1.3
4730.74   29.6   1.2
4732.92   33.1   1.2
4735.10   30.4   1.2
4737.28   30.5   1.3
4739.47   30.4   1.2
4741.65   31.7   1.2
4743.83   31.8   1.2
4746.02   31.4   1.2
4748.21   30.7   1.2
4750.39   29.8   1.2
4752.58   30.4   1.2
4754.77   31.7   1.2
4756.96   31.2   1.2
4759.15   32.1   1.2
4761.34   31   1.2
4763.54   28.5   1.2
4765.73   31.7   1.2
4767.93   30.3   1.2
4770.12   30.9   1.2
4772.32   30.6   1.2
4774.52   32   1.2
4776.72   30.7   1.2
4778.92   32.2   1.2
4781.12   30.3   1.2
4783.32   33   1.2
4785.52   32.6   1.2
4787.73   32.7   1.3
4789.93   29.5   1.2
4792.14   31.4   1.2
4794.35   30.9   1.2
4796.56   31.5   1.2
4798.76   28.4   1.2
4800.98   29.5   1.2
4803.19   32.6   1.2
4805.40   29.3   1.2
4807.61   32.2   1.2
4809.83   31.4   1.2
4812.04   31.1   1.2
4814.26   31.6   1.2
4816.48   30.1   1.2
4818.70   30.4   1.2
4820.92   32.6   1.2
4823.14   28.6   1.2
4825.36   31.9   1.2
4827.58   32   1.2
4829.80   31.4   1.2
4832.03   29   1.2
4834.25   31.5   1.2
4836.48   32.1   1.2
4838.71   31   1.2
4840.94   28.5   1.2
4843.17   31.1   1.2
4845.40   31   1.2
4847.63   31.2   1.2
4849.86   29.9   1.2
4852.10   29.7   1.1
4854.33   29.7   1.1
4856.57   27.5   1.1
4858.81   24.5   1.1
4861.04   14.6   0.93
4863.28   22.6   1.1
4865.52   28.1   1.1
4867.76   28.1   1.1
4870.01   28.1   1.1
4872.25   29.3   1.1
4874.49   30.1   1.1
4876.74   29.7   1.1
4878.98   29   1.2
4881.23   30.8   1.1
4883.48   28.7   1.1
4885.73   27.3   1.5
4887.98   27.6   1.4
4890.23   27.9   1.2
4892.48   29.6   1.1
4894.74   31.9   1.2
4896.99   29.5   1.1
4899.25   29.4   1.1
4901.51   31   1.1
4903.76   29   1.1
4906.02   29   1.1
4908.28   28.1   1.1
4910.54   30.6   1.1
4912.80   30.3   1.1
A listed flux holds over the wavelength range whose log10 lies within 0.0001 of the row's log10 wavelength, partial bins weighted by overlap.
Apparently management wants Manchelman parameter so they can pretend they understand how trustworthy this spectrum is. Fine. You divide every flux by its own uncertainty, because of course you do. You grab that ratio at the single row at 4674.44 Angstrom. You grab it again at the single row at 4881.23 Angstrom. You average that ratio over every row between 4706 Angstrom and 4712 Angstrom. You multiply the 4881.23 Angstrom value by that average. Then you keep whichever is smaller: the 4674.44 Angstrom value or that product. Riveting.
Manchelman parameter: 24.8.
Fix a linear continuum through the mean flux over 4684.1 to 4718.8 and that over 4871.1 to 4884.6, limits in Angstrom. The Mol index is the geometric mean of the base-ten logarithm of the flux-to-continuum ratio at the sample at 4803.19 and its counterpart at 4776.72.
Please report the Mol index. 0.013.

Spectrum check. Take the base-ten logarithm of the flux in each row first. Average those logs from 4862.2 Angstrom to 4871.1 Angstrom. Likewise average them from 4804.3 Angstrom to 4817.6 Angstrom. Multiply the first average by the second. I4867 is 2.12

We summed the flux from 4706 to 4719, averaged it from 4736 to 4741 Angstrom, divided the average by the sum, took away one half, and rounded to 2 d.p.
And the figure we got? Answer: -0.33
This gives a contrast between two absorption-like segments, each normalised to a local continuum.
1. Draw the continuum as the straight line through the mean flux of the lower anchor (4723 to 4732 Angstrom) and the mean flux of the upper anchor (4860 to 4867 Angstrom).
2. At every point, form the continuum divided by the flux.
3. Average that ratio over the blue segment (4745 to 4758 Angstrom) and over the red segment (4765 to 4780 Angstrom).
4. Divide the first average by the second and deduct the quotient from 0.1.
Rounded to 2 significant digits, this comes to -0.96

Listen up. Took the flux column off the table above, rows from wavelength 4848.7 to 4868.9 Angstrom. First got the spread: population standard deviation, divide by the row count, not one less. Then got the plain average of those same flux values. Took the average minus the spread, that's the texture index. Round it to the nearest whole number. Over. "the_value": 21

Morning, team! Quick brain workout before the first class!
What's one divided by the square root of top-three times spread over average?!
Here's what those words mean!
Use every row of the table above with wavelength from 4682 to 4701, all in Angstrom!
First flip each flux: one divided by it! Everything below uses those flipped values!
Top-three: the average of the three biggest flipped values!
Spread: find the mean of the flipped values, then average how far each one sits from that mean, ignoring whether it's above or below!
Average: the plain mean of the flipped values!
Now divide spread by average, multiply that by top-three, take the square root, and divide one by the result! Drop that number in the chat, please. 33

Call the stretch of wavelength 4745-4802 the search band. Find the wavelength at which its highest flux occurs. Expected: 4783.32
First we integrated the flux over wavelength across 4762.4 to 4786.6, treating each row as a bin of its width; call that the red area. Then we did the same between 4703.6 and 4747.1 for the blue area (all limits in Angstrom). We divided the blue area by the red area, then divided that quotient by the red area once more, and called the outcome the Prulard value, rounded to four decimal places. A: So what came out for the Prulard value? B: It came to 0.0024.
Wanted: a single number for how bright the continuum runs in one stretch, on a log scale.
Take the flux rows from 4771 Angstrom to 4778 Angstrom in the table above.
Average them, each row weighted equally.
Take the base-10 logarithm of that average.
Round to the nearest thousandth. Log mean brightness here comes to 1.493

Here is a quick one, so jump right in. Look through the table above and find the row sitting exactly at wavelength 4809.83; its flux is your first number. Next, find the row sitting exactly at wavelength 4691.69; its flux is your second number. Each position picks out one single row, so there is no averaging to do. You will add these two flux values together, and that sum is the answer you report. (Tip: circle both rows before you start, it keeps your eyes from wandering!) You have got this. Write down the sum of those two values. 62.2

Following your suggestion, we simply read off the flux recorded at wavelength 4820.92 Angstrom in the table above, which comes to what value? 32.6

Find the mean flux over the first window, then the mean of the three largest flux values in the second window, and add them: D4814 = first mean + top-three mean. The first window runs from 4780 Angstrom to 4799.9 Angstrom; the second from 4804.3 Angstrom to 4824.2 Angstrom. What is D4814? 63.3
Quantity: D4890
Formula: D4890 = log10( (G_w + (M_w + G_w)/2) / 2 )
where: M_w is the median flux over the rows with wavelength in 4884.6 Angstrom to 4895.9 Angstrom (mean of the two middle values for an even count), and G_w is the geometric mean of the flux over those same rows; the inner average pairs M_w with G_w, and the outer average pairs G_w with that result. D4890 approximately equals 1.46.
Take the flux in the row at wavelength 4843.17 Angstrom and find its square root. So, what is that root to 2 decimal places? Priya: 5.58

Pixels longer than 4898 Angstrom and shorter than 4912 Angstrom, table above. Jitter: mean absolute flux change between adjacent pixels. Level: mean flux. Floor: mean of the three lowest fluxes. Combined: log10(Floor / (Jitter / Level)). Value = 2.78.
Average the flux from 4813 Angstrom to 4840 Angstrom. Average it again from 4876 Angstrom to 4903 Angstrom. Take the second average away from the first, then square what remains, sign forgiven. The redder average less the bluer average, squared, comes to 2.7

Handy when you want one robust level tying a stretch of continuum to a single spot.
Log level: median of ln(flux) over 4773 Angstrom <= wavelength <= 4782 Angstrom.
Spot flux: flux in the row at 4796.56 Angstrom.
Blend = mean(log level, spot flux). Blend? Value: 17.5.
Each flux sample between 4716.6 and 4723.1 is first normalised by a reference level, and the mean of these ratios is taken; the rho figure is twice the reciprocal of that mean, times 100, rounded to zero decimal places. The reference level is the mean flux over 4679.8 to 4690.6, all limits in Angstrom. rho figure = 200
